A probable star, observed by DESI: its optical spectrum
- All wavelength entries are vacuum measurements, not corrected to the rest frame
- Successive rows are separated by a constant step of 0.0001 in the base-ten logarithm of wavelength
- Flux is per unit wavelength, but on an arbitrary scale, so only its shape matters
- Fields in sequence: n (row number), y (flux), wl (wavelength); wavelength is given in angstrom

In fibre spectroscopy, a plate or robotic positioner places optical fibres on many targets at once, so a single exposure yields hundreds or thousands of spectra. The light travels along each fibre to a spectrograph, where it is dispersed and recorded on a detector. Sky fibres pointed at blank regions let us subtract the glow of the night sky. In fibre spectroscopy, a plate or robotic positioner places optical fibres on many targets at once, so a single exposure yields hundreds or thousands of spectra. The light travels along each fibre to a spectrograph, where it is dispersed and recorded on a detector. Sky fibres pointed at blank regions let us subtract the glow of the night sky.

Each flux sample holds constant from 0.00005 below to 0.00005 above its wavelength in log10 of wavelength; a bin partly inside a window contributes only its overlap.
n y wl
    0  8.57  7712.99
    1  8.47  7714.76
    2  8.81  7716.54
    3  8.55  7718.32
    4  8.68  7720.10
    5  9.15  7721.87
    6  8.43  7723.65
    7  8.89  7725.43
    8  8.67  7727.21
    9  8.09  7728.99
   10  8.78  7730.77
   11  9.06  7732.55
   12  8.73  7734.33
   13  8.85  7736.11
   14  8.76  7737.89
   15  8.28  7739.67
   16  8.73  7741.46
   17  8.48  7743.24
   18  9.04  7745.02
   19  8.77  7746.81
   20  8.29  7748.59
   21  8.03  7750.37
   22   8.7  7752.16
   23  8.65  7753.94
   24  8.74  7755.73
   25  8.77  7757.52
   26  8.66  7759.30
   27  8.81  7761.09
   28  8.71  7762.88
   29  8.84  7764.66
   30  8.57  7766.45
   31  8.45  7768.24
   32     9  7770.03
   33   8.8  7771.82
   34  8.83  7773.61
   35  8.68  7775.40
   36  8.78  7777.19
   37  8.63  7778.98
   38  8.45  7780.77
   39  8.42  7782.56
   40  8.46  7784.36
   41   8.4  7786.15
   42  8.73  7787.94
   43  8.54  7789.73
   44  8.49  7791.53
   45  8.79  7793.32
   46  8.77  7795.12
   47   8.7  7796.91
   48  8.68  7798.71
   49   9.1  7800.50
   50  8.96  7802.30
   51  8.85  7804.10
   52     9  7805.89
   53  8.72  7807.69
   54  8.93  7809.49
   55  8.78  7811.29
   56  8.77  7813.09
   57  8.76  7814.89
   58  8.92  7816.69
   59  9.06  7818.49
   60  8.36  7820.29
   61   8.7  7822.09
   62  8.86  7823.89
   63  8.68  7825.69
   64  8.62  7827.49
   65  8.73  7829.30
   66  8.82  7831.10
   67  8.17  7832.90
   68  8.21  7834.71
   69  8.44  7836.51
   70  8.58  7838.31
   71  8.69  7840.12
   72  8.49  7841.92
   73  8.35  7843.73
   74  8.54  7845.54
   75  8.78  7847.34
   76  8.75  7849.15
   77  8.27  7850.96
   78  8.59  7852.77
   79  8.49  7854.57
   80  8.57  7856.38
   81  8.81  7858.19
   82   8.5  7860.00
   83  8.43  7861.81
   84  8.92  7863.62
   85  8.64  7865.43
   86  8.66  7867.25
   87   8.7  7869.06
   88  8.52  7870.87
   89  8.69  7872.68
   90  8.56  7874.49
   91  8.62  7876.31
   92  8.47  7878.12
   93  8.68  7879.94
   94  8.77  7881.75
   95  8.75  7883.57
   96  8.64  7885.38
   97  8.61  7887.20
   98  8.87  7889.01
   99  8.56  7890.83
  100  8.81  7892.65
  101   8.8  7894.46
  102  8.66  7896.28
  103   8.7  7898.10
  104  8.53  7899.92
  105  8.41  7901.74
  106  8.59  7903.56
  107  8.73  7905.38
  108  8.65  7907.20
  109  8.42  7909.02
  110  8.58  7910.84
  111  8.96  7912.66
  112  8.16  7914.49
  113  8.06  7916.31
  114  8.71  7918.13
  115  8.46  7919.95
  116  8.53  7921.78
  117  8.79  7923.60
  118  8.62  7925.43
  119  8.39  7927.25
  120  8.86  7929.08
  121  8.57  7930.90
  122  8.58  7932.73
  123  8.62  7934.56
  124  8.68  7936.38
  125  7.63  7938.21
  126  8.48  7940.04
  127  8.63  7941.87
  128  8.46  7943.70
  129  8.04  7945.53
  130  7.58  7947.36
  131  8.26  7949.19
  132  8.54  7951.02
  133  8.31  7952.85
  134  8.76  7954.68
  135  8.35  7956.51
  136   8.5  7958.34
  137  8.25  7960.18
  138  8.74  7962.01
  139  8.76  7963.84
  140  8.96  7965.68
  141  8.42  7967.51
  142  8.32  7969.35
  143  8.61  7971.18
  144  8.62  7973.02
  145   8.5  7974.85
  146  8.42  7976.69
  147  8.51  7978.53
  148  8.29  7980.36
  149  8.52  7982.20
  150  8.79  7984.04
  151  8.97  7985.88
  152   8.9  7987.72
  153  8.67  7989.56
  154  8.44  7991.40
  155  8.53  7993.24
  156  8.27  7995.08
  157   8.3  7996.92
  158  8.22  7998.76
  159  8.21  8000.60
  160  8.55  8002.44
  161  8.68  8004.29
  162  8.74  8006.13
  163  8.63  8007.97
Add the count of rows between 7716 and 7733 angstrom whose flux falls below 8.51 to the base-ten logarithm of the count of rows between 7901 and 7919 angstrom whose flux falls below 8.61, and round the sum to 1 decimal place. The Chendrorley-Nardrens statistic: 2.8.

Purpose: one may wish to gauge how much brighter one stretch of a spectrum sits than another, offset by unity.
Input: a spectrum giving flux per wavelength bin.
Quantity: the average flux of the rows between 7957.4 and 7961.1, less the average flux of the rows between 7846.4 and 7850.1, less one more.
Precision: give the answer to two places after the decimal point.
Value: -1.39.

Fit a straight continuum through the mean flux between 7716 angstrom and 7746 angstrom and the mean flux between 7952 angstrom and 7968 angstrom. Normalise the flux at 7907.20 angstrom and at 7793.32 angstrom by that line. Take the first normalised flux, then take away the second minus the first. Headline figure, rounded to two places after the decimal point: 1.00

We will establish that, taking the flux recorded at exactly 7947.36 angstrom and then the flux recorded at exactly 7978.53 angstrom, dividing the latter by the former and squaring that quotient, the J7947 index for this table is 1.26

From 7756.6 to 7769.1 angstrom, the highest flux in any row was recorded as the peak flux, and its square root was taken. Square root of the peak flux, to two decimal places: 2.97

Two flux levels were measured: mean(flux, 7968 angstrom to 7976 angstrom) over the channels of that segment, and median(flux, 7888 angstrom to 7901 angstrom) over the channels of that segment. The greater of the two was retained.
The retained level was 8.70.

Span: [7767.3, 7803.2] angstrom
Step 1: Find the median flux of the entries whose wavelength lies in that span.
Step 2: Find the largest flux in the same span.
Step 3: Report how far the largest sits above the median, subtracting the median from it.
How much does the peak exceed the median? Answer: 0.41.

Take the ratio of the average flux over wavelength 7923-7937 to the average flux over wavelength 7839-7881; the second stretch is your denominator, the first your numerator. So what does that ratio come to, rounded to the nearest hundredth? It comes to 1.00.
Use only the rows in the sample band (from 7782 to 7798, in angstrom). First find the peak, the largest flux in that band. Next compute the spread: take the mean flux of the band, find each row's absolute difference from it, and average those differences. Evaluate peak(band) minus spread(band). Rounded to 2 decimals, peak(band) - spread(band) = 8.65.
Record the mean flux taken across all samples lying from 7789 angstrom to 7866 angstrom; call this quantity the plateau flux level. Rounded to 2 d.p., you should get 8.67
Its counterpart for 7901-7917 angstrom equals 8.51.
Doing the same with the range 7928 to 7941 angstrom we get 8.49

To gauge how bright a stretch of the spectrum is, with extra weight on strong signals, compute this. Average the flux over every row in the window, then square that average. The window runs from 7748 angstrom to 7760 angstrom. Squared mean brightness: 73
